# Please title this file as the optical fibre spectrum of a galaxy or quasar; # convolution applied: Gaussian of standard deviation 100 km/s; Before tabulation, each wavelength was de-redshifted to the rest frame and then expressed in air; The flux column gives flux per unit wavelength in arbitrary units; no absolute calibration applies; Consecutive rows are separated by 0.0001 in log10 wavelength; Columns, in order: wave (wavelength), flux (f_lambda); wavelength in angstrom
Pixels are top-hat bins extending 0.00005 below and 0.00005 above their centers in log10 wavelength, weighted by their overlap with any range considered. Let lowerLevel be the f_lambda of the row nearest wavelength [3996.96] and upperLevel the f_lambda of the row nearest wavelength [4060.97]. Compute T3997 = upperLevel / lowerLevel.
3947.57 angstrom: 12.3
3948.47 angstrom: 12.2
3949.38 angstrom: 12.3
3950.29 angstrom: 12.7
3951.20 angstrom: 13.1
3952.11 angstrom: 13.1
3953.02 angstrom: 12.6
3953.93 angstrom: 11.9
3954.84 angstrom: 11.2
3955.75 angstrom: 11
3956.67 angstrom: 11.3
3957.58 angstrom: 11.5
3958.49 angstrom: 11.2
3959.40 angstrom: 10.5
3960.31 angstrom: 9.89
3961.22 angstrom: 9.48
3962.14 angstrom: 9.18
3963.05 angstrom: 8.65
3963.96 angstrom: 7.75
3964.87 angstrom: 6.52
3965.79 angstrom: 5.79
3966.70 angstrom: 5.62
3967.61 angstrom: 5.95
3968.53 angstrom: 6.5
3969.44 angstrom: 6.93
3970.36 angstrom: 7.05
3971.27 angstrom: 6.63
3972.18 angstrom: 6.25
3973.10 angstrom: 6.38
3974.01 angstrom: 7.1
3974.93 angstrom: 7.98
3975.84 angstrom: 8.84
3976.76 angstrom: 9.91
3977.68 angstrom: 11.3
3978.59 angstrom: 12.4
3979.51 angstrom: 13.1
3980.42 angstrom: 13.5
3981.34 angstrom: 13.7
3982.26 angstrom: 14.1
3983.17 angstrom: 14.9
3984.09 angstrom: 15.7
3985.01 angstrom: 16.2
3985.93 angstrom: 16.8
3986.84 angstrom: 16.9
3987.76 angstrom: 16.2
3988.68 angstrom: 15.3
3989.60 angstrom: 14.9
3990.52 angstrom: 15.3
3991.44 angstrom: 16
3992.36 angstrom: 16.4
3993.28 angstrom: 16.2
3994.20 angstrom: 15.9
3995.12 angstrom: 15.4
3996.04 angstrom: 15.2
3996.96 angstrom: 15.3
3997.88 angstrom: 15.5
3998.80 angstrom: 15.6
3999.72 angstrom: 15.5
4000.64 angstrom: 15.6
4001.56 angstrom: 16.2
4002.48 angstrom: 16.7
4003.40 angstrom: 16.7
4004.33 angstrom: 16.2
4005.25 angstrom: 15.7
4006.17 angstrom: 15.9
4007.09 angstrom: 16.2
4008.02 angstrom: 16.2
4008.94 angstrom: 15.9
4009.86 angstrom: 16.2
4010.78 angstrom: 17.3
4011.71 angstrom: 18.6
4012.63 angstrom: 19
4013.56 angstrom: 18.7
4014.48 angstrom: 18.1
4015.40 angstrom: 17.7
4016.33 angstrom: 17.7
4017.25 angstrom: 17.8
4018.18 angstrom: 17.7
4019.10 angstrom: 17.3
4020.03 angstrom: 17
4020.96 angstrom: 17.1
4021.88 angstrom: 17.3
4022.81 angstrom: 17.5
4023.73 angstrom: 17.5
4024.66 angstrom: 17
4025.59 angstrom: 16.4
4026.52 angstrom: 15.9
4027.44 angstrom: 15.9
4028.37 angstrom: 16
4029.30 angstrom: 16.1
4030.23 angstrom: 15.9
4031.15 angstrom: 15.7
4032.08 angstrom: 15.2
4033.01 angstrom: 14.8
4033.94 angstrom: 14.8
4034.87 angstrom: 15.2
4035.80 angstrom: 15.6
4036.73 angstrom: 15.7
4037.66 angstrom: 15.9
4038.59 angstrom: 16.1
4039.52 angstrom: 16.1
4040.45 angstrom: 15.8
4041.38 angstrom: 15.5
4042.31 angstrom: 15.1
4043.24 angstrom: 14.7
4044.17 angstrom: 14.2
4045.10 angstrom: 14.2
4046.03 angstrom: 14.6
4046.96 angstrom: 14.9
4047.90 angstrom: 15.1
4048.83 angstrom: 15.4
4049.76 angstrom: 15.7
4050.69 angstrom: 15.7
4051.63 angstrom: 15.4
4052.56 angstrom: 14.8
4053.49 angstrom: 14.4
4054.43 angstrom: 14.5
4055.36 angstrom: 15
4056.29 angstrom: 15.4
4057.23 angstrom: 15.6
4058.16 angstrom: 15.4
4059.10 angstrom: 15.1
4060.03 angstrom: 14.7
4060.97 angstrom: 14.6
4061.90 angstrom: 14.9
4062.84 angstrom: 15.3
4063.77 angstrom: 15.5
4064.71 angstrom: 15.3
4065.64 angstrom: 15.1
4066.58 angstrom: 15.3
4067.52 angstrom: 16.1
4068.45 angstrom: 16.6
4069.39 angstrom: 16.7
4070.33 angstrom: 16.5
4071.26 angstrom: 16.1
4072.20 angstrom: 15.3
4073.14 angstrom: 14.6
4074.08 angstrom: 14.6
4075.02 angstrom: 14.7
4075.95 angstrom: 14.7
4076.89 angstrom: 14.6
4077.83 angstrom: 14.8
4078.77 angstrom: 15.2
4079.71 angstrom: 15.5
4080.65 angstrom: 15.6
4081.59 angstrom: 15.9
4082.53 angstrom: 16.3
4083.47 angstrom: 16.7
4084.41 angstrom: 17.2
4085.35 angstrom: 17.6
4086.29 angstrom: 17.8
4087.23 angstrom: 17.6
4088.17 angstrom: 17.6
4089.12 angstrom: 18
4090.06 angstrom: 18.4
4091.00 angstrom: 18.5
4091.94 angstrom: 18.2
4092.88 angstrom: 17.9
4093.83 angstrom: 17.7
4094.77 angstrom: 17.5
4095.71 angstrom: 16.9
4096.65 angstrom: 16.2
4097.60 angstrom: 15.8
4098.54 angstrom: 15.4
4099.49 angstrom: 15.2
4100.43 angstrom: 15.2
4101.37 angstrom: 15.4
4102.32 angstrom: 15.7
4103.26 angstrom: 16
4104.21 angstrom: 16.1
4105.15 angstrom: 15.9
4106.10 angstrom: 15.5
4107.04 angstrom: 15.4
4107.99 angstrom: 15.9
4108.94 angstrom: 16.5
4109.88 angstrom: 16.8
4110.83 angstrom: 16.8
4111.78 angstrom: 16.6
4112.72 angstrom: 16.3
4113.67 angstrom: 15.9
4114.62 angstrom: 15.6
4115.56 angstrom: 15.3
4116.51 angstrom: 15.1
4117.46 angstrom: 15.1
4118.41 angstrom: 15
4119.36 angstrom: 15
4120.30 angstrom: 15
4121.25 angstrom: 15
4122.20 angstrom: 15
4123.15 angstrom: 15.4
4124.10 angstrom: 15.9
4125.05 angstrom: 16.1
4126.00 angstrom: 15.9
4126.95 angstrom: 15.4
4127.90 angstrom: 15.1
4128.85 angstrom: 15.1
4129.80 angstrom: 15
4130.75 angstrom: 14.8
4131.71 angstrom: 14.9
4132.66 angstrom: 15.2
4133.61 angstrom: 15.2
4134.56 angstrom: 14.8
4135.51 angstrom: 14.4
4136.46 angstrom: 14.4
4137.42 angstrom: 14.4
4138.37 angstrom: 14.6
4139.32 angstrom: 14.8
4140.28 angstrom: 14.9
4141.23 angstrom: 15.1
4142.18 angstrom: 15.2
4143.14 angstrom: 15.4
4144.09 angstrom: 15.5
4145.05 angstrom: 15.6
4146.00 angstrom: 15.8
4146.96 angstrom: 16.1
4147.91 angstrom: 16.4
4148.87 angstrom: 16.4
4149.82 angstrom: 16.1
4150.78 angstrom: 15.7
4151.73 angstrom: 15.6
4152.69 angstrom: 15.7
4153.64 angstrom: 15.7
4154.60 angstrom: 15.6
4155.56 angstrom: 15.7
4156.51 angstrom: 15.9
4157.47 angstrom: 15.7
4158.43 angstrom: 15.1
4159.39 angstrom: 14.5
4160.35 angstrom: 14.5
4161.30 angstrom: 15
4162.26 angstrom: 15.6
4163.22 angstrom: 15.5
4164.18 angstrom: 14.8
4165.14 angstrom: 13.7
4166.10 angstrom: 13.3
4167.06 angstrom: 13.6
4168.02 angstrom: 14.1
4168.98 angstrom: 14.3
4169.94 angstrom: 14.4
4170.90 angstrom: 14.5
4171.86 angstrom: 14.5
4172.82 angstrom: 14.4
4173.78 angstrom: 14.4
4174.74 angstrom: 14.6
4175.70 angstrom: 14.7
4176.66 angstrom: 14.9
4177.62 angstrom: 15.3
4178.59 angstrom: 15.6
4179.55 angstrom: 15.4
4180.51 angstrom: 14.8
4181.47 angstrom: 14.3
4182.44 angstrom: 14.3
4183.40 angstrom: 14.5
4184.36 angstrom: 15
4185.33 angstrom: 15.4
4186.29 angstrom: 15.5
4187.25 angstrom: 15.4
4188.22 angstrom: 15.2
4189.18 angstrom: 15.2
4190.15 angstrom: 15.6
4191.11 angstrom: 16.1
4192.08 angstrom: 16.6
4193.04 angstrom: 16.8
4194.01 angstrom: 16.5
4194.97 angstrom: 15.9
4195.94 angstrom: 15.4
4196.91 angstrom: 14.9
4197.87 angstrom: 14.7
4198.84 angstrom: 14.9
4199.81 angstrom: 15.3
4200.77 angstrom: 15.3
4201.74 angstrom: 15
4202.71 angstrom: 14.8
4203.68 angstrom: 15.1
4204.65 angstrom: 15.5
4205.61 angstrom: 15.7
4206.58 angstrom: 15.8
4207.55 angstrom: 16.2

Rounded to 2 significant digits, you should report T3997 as 0.95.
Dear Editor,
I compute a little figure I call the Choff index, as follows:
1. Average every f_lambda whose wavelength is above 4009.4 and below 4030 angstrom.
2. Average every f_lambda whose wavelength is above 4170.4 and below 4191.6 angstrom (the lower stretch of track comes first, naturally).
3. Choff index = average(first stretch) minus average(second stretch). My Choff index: 2.3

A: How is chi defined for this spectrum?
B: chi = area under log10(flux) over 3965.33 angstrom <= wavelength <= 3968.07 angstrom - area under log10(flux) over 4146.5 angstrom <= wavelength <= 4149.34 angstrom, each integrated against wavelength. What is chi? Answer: -1.4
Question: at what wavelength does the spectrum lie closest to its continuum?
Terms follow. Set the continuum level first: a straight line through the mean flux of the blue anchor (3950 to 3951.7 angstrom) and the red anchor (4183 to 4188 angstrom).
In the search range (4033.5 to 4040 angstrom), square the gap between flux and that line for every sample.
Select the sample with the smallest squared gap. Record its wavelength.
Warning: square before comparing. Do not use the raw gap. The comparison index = 4033.94 angstrom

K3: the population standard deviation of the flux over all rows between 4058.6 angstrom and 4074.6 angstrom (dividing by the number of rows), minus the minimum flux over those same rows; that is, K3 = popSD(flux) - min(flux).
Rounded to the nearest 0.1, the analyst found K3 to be -13.9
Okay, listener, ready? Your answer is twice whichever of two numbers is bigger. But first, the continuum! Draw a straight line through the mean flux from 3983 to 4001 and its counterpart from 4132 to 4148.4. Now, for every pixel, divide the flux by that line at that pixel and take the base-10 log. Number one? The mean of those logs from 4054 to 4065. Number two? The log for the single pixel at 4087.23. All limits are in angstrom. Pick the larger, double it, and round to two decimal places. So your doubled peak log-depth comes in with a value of 0.12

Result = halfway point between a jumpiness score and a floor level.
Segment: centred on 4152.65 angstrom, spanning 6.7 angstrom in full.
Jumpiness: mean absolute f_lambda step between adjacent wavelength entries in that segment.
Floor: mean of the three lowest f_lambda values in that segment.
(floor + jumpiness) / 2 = 7.88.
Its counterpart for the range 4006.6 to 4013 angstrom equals 8.33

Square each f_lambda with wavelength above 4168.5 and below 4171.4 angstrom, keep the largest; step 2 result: 210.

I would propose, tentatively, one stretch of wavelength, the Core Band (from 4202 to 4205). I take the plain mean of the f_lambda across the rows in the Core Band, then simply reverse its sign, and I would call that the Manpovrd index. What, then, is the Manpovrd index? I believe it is -15.1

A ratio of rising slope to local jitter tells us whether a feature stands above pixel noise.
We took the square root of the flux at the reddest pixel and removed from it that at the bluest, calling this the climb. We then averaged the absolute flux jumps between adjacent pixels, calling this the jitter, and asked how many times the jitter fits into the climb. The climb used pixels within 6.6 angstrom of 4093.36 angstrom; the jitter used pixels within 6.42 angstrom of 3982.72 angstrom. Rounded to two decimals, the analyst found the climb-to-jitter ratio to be -0.45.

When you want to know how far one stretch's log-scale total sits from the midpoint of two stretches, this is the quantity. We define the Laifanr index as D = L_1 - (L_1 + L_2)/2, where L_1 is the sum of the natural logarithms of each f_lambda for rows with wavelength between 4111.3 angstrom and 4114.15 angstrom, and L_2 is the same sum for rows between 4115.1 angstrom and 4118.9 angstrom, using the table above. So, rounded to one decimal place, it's -1.2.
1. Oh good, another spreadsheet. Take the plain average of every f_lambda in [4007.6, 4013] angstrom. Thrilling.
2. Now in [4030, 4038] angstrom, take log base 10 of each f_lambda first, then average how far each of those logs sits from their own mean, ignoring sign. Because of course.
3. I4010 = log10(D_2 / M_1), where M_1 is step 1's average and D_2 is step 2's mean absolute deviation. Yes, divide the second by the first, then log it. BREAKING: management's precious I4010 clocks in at -3.21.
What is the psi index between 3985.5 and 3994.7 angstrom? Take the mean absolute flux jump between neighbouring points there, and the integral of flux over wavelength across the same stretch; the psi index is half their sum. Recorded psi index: 73.7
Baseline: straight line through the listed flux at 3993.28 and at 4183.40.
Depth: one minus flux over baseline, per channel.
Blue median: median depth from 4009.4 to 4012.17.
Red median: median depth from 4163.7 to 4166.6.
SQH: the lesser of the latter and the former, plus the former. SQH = -0.16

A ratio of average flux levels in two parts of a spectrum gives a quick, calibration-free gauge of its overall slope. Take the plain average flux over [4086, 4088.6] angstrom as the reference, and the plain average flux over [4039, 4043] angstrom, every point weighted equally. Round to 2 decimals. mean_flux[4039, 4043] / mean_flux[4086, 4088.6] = 0.88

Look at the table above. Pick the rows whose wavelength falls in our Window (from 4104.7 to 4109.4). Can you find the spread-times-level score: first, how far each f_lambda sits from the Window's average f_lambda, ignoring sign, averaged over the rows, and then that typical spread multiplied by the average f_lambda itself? 4.9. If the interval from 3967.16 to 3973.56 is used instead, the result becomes 1.9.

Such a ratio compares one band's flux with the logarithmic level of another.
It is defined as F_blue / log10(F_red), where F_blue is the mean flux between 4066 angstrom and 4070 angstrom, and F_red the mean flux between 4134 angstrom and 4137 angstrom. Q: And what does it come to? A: 13.9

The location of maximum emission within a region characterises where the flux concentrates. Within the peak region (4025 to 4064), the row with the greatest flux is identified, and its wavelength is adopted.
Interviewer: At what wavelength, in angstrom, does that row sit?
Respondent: 4025.59 angstrom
